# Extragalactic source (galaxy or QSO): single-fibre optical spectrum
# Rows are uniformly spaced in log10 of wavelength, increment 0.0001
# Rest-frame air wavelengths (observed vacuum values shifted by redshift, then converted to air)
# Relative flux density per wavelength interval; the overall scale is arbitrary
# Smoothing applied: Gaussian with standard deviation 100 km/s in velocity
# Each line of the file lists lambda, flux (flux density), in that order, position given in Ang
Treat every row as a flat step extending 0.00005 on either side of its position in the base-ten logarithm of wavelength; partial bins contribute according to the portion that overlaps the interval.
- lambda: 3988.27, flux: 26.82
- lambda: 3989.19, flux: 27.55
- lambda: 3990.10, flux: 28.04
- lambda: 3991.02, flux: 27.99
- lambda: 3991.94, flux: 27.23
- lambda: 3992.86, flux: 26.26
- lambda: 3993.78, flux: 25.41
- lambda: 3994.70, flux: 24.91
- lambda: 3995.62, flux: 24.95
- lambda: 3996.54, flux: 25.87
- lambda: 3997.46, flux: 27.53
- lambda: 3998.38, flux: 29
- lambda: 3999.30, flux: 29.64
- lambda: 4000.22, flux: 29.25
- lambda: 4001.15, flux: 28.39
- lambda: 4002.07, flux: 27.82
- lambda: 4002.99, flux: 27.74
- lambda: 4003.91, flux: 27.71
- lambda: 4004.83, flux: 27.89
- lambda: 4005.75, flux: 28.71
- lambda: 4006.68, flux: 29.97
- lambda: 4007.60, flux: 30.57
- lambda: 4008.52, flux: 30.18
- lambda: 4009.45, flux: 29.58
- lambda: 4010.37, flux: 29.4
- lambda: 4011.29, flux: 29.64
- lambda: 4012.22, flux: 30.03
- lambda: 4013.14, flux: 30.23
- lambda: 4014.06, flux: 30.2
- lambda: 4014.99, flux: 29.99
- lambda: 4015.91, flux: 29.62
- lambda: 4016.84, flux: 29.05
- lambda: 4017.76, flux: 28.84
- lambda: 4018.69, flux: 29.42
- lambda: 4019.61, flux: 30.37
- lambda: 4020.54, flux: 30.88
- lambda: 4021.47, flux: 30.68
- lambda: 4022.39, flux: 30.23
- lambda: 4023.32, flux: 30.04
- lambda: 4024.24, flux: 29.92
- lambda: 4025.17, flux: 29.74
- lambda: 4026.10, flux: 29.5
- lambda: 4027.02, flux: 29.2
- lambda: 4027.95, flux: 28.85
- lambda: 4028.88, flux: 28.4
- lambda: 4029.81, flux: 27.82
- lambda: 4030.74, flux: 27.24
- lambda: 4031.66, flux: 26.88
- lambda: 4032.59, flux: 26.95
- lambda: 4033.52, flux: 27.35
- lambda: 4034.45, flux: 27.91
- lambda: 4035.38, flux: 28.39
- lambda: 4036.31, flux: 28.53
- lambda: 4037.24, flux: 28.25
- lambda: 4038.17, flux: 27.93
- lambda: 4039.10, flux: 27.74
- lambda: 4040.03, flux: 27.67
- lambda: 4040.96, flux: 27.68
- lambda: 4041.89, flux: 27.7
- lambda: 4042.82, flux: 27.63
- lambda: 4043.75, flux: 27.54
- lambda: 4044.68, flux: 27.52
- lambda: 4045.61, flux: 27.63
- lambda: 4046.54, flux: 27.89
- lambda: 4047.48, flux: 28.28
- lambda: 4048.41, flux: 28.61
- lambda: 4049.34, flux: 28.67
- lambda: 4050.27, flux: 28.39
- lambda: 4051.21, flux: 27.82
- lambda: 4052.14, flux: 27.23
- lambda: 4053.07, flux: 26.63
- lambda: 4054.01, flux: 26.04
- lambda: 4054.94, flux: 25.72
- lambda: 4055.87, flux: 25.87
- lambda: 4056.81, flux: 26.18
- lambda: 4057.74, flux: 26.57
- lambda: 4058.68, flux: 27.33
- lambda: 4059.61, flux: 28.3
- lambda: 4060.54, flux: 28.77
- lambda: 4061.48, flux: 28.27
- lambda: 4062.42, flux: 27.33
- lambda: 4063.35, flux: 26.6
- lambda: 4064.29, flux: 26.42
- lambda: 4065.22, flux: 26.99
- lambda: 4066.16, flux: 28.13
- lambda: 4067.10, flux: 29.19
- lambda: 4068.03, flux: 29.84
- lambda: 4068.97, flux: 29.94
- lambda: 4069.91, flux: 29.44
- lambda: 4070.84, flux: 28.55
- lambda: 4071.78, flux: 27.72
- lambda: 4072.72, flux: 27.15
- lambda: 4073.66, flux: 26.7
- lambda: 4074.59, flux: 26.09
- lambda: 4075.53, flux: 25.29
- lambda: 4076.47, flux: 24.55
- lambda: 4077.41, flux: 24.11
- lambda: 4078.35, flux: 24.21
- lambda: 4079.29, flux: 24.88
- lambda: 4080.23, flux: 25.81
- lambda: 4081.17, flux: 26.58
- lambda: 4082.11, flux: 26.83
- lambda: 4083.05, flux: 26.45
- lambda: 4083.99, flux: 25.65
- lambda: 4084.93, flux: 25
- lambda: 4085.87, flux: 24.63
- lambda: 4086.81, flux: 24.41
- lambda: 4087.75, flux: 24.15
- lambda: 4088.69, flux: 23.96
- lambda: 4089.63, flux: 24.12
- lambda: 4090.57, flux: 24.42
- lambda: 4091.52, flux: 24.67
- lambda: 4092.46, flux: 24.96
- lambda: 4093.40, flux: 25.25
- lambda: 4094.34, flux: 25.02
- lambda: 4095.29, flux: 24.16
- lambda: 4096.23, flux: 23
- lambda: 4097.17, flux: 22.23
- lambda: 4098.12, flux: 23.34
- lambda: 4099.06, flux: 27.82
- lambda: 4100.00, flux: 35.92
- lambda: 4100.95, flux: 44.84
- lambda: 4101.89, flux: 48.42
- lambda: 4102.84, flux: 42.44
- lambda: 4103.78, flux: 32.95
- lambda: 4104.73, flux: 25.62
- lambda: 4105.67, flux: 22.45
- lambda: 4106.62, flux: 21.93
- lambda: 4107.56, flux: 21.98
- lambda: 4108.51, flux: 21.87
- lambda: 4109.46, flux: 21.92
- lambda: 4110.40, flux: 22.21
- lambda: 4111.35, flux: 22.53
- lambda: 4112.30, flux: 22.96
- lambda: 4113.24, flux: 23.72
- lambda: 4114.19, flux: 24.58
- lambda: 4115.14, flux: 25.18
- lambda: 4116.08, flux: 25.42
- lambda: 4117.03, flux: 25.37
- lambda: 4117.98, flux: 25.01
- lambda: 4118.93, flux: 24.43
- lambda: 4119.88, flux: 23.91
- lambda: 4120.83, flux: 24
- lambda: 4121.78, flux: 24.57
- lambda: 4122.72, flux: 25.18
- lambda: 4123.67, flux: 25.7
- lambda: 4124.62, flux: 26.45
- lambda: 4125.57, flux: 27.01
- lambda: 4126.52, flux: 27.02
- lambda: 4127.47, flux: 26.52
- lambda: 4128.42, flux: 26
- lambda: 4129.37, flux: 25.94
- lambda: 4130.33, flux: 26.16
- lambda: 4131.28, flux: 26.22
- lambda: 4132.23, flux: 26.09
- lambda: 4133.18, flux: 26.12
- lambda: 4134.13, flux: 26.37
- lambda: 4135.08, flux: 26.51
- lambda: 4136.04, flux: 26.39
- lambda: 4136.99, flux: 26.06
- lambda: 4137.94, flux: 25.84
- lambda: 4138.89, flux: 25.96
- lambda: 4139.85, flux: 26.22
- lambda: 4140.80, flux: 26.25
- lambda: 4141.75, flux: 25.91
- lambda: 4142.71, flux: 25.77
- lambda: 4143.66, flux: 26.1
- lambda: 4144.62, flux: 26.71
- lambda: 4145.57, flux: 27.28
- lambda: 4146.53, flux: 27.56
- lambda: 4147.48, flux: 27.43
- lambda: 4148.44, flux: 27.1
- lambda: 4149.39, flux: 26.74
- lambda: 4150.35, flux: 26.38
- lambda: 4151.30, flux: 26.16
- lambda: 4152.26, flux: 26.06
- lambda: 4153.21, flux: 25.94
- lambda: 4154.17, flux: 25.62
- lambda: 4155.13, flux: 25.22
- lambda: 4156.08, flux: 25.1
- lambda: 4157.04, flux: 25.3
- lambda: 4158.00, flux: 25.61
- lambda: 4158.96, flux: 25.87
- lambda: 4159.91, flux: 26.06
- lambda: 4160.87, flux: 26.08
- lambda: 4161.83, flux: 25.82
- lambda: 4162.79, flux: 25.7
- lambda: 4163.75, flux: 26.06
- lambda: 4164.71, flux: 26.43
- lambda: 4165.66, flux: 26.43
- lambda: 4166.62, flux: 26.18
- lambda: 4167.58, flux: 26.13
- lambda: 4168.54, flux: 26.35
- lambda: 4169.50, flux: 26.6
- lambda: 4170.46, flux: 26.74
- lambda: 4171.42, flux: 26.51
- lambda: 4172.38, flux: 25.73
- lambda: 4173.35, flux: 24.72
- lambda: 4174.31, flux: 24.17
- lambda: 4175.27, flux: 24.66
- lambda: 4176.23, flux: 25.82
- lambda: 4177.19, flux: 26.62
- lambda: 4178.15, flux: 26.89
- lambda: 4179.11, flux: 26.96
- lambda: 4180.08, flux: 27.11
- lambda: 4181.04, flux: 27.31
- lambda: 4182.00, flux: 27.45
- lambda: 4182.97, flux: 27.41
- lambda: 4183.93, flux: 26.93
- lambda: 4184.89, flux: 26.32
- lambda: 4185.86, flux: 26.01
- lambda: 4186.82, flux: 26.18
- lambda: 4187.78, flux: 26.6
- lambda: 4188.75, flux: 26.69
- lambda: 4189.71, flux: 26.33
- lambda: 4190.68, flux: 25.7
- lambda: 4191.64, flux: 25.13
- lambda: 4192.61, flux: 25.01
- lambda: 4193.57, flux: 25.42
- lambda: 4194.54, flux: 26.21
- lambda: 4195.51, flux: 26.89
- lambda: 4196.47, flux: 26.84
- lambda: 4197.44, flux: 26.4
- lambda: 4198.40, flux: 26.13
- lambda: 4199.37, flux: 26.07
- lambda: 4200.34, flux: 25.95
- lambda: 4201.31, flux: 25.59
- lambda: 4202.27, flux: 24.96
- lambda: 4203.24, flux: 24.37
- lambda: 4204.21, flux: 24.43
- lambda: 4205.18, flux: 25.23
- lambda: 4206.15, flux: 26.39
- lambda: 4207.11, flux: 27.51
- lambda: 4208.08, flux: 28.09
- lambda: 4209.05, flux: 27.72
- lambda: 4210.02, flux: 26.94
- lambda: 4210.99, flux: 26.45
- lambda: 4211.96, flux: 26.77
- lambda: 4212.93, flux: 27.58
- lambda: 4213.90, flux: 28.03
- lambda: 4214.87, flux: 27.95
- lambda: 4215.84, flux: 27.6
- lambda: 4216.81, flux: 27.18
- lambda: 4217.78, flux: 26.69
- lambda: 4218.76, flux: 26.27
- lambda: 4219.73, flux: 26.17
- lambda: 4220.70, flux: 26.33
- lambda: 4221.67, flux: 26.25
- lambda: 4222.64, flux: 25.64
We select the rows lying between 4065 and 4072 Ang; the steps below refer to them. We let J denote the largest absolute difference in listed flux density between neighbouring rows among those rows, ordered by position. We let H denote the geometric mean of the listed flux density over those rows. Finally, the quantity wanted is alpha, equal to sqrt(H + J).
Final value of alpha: 5.46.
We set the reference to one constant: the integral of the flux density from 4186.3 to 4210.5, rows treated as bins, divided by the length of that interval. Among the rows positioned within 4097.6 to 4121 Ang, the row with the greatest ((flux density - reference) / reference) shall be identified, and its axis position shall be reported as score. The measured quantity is 4101.89 Ang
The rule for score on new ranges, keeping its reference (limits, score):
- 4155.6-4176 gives 4170.46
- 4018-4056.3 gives 4020.54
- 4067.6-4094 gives 4068.97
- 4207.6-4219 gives 4208.08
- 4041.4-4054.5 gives 4049.34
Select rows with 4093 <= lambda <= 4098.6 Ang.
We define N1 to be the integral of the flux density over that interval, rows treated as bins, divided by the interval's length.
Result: 23.8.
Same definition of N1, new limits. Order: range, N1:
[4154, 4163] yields 25.6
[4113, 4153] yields 26.0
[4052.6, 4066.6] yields 27.0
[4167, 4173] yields 26.3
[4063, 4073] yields 28.2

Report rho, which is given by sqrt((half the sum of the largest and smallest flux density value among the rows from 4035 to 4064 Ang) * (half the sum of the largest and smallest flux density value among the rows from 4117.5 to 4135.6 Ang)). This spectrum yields 26.3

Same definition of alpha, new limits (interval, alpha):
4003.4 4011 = 5.52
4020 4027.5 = 5.52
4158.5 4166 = 5.14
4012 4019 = 5.50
